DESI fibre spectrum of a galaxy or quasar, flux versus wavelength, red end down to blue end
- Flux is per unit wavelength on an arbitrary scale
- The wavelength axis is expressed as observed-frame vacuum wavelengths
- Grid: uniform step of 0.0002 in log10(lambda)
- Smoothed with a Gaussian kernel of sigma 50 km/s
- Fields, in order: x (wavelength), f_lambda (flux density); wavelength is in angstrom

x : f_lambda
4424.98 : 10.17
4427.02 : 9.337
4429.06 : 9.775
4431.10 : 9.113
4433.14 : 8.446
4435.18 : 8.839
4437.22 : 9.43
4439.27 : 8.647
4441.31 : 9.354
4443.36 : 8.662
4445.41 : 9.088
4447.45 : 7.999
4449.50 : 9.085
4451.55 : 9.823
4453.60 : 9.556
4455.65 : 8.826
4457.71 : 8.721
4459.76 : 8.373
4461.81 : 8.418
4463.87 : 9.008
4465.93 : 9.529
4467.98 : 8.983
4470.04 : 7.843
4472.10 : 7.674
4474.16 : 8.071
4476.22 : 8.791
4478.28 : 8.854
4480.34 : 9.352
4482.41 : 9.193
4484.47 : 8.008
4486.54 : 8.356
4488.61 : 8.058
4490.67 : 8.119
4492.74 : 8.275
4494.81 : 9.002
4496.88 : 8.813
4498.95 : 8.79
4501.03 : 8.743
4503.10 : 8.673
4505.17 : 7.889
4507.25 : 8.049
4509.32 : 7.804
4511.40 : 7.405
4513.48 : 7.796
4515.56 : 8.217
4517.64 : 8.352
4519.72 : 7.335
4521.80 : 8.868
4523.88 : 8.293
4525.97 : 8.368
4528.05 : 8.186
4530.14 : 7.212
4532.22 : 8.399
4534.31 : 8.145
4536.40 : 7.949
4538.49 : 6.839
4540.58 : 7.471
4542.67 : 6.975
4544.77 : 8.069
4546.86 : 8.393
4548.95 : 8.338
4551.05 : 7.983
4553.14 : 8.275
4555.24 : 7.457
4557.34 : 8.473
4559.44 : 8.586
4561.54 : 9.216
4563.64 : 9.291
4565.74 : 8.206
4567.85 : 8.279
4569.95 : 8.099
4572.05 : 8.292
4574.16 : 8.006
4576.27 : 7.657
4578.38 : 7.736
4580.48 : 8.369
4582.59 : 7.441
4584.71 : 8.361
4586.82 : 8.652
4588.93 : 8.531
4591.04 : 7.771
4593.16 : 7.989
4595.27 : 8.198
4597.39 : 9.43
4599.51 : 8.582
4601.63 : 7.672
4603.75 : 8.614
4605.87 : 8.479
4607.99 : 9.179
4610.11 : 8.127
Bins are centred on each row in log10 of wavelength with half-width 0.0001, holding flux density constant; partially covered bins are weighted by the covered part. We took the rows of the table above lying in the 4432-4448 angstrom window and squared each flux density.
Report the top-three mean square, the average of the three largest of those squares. 86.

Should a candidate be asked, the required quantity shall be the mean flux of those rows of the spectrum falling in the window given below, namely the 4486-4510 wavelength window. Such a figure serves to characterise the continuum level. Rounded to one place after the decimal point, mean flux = 8.4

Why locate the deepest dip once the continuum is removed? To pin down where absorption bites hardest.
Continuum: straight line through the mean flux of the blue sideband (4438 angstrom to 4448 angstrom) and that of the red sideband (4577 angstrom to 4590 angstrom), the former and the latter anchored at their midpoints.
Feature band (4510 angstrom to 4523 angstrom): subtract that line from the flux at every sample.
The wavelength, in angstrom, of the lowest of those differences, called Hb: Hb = 4519.72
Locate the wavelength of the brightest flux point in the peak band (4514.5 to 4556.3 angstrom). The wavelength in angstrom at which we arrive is 4521.80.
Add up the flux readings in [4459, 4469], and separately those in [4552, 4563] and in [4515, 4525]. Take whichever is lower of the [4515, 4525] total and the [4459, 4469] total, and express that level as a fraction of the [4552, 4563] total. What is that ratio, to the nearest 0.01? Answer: 0.98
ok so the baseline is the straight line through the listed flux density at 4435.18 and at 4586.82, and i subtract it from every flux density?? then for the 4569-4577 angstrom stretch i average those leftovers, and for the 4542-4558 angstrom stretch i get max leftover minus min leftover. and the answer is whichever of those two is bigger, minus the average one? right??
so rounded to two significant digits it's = 2.2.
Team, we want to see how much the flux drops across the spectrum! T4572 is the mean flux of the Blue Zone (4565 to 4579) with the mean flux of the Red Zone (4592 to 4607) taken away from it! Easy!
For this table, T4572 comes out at -0.38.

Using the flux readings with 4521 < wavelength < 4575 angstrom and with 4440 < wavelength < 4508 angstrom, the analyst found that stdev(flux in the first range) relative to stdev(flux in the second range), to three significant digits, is 1.05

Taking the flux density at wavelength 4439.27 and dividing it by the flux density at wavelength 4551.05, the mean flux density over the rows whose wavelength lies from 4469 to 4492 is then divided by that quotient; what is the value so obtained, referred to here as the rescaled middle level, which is 7.7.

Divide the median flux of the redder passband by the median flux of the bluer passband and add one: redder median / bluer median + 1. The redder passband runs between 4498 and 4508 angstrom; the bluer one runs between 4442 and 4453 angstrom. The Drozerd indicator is 1.95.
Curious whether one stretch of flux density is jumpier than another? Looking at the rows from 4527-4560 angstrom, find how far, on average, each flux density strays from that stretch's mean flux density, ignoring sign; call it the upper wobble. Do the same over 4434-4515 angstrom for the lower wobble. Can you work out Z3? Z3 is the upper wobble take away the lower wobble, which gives -0.039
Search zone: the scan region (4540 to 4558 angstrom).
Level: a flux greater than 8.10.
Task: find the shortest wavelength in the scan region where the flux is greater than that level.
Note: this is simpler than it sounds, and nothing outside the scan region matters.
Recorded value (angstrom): 4546.86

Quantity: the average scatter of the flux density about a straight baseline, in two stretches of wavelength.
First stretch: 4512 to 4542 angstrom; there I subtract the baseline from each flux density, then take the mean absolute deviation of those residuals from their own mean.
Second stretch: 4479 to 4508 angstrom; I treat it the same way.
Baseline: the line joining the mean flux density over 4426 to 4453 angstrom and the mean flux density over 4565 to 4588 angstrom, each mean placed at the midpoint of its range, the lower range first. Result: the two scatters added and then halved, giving 0.429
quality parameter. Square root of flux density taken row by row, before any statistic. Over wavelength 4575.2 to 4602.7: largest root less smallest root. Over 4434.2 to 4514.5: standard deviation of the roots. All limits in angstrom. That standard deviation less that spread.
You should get -0.24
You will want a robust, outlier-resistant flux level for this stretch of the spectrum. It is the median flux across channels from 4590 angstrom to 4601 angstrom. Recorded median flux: 8.20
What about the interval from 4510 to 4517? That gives 7.80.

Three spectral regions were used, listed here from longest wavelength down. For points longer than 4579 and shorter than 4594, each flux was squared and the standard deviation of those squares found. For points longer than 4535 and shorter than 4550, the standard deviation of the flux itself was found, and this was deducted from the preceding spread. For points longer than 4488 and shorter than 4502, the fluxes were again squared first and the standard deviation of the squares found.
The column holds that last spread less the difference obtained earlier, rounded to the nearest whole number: 0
